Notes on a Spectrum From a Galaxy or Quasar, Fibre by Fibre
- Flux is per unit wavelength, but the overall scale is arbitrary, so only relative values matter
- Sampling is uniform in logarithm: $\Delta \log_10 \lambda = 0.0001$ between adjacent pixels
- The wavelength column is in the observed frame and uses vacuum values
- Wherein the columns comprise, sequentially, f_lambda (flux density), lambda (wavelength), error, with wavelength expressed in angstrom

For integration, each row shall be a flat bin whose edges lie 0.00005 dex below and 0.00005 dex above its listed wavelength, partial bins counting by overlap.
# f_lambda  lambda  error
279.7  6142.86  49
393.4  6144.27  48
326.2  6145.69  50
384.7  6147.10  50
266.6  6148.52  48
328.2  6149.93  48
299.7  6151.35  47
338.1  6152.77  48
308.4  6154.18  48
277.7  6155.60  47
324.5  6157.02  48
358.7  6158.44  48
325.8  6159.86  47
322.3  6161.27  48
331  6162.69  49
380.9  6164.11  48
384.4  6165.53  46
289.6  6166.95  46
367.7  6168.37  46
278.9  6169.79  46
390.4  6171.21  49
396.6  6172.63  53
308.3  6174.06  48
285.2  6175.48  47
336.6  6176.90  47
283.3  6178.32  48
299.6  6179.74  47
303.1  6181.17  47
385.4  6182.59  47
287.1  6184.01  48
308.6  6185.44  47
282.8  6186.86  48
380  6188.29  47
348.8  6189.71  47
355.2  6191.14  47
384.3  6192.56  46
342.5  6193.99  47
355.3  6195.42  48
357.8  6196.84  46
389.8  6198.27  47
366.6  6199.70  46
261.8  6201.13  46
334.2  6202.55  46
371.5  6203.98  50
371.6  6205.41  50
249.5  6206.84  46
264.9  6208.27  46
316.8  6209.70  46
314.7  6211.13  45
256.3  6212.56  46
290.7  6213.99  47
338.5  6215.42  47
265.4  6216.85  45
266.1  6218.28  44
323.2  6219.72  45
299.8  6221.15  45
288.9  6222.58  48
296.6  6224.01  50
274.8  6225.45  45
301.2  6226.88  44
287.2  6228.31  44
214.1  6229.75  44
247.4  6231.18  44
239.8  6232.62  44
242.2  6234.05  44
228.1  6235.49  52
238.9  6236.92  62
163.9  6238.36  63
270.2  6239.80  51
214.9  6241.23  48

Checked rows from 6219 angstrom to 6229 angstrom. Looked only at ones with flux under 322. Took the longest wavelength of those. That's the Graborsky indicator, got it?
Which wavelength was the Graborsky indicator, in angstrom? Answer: 6228.31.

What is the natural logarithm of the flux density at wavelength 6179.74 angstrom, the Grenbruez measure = 5.70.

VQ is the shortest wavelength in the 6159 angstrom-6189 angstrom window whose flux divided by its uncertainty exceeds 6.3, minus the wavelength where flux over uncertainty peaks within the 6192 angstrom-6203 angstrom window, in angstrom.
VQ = -32.7 angstrom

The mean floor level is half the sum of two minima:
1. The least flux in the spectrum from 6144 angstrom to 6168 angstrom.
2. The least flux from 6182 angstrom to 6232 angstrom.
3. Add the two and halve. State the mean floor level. 240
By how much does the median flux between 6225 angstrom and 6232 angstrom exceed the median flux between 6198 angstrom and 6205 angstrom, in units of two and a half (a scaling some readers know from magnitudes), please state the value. -37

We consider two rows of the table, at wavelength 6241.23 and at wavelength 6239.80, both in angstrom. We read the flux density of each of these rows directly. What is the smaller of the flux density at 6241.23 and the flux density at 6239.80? 215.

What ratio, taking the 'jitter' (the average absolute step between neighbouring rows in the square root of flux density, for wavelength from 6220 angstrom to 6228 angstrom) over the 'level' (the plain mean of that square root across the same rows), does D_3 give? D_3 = 0.029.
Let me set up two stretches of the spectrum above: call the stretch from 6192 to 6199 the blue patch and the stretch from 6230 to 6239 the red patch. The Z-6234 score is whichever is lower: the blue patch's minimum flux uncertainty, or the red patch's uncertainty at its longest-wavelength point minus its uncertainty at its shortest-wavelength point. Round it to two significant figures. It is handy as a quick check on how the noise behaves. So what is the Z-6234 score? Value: 19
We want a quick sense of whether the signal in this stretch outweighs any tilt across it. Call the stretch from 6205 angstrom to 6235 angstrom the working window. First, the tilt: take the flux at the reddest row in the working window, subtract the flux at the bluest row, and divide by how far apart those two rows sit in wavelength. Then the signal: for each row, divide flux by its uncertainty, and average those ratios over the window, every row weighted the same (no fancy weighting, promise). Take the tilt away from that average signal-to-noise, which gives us 11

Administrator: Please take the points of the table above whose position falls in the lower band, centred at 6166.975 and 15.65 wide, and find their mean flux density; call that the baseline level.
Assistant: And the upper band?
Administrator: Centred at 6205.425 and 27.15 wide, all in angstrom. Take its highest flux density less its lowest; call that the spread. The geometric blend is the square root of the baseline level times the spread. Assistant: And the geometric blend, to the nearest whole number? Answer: 219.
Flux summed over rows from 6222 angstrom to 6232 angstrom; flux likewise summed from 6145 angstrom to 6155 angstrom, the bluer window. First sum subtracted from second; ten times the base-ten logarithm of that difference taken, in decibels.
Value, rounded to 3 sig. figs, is 25.3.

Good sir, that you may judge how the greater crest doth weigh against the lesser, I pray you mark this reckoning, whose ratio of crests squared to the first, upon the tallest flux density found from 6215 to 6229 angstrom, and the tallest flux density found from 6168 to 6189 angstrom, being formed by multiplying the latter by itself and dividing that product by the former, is 465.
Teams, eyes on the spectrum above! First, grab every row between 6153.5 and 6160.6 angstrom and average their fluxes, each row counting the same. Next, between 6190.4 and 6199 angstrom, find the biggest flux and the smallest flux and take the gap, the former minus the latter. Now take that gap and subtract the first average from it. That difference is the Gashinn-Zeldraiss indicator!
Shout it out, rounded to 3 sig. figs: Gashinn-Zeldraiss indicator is -272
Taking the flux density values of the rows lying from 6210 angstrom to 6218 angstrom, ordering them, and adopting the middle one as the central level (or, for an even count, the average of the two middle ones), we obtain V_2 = 291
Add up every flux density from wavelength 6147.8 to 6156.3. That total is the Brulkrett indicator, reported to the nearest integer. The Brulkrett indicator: 1819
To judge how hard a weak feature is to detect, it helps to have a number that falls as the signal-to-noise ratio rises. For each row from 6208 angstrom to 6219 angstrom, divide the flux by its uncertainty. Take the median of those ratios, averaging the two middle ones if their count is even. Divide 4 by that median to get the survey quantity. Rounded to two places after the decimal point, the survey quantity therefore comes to 0.65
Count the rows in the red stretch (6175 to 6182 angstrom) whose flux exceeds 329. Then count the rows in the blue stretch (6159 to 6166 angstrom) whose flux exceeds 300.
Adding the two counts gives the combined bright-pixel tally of 6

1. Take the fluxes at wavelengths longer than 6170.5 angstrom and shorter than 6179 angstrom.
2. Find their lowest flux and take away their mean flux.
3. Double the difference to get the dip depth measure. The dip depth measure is -100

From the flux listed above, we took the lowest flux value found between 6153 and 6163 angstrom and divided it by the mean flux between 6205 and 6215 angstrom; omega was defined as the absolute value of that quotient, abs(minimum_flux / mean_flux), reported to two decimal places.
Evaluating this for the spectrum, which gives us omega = 0.94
